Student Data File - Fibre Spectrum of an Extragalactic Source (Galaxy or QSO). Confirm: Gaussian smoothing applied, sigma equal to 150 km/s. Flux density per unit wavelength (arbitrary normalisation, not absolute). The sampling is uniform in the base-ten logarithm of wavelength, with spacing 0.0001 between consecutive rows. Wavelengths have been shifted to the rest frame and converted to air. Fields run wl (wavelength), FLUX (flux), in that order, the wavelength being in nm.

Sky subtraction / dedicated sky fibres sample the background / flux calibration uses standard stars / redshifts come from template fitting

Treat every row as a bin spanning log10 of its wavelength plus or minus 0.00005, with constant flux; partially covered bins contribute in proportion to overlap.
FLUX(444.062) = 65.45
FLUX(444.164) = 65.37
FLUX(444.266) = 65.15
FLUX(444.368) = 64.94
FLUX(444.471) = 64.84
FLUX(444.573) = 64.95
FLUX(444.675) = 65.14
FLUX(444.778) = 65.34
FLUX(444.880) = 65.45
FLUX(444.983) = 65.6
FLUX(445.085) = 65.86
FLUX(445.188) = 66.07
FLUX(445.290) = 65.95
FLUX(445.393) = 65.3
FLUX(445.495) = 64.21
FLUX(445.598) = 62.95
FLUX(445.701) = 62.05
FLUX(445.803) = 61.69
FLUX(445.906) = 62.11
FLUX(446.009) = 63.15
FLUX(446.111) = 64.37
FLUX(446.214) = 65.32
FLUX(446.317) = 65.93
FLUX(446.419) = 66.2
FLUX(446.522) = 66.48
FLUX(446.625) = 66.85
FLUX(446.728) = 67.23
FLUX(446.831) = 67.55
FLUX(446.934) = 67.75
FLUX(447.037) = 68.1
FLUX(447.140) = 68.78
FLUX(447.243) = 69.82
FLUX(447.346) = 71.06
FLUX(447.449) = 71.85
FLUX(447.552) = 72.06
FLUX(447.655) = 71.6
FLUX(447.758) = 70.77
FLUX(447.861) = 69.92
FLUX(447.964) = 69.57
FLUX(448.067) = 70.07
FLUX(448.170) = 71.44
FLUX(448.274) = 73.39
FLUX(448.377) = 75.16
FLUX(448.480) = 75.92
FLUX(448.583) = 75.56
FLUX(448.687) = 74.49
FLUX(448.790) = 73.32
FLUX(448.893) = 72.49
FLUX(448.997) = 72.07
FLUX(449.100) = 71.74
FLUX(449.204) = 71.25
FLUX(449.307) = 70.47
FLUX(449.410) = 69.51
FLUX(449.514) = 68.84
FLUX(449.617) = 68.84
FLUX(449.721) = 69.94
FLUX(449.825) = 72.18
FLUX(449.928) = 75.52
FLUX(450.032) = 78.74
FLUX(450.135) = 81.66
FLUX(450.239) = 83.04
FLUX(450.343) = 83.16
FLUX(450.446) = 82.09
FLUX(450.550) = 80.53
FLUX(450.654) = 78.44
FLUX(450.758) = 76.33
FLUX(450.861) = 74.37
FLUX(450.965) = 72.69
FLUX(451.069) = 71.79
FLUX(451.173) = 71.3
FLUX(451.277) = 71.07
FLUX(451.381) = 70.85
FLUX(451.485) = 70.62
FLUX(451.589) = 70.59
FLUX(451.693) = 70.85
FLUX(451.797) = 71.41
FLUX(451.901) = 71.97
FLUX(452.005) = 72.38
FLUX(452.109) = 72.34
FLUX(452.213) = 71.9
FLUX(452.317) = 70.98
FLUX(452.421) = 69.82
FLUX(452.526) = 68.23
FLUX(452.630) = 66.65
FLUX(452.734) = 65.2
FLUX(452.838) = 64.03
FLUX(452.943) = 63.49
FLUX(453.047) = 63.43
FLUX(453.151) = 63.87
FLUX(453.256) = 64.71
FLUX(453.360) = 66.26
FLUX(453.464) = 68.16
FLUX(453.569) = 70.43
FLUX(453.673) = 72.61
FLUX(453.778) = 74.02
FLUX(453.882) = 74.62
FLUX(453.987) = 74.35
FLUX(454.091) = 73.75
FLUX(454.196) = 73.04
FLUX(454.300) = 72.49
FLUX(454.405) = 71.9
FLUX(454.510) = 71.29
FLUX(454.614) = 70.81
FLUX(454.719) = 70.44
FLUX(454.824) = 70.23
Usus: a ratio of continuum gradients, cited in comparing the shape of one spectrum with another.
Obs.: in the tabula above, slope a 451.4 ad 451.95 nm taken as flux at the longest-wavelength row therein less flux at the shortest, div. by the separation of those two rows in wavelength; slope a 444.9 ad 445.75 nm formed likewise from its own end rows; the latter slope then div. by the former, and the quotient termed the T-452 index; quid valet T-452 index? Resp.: -1.5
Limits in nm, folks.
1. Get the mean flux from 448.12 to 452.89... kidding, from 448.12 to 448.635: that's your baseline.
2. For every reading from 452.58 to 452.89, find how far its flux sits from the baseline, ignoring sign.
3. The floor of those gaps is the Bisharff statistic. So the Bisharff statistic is 8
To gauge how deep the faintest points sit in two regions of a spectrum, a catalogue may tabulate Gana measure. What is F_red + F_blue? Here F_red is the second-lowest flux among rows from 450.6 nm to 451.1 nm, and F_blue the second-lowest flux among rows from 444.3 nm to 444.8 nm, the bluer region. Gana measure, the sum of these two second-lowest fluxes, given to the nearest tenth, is 137.6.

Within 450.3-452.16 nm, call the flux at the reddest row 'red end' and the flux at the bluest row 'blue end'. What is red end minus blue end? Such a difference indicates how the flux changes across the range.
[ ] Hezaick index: -11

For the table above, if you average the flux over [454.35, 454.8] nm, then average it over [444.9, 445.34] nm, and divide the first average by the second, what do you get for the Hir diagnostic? 1.08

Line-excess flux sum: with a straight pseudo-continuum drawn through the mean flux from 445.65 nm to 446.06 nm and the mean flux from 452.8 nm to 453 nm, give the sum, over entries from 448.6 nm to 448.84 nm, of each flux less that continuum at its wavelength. 22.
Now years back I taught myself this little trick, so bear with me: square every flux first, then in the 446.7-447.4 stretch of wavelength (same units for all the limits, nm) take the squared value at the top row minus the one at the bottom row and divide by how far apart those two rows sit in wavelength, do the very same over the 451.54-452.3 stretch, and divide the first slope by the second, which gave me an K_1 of 2.9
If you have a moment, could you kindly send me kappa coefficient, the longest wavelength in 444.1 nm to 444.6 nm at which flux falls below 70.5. 444.573 nm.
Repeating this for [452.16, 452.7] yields 452.630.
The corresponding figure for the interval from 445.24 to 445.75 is 445.701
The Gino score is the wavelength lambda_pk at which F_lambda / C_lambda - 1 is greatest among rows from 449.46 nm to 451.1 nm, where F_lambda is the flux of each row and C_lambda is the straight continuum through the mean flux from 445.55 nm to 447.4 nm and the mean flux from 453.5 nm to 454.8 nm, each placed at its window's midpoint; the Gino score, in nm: 450.343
